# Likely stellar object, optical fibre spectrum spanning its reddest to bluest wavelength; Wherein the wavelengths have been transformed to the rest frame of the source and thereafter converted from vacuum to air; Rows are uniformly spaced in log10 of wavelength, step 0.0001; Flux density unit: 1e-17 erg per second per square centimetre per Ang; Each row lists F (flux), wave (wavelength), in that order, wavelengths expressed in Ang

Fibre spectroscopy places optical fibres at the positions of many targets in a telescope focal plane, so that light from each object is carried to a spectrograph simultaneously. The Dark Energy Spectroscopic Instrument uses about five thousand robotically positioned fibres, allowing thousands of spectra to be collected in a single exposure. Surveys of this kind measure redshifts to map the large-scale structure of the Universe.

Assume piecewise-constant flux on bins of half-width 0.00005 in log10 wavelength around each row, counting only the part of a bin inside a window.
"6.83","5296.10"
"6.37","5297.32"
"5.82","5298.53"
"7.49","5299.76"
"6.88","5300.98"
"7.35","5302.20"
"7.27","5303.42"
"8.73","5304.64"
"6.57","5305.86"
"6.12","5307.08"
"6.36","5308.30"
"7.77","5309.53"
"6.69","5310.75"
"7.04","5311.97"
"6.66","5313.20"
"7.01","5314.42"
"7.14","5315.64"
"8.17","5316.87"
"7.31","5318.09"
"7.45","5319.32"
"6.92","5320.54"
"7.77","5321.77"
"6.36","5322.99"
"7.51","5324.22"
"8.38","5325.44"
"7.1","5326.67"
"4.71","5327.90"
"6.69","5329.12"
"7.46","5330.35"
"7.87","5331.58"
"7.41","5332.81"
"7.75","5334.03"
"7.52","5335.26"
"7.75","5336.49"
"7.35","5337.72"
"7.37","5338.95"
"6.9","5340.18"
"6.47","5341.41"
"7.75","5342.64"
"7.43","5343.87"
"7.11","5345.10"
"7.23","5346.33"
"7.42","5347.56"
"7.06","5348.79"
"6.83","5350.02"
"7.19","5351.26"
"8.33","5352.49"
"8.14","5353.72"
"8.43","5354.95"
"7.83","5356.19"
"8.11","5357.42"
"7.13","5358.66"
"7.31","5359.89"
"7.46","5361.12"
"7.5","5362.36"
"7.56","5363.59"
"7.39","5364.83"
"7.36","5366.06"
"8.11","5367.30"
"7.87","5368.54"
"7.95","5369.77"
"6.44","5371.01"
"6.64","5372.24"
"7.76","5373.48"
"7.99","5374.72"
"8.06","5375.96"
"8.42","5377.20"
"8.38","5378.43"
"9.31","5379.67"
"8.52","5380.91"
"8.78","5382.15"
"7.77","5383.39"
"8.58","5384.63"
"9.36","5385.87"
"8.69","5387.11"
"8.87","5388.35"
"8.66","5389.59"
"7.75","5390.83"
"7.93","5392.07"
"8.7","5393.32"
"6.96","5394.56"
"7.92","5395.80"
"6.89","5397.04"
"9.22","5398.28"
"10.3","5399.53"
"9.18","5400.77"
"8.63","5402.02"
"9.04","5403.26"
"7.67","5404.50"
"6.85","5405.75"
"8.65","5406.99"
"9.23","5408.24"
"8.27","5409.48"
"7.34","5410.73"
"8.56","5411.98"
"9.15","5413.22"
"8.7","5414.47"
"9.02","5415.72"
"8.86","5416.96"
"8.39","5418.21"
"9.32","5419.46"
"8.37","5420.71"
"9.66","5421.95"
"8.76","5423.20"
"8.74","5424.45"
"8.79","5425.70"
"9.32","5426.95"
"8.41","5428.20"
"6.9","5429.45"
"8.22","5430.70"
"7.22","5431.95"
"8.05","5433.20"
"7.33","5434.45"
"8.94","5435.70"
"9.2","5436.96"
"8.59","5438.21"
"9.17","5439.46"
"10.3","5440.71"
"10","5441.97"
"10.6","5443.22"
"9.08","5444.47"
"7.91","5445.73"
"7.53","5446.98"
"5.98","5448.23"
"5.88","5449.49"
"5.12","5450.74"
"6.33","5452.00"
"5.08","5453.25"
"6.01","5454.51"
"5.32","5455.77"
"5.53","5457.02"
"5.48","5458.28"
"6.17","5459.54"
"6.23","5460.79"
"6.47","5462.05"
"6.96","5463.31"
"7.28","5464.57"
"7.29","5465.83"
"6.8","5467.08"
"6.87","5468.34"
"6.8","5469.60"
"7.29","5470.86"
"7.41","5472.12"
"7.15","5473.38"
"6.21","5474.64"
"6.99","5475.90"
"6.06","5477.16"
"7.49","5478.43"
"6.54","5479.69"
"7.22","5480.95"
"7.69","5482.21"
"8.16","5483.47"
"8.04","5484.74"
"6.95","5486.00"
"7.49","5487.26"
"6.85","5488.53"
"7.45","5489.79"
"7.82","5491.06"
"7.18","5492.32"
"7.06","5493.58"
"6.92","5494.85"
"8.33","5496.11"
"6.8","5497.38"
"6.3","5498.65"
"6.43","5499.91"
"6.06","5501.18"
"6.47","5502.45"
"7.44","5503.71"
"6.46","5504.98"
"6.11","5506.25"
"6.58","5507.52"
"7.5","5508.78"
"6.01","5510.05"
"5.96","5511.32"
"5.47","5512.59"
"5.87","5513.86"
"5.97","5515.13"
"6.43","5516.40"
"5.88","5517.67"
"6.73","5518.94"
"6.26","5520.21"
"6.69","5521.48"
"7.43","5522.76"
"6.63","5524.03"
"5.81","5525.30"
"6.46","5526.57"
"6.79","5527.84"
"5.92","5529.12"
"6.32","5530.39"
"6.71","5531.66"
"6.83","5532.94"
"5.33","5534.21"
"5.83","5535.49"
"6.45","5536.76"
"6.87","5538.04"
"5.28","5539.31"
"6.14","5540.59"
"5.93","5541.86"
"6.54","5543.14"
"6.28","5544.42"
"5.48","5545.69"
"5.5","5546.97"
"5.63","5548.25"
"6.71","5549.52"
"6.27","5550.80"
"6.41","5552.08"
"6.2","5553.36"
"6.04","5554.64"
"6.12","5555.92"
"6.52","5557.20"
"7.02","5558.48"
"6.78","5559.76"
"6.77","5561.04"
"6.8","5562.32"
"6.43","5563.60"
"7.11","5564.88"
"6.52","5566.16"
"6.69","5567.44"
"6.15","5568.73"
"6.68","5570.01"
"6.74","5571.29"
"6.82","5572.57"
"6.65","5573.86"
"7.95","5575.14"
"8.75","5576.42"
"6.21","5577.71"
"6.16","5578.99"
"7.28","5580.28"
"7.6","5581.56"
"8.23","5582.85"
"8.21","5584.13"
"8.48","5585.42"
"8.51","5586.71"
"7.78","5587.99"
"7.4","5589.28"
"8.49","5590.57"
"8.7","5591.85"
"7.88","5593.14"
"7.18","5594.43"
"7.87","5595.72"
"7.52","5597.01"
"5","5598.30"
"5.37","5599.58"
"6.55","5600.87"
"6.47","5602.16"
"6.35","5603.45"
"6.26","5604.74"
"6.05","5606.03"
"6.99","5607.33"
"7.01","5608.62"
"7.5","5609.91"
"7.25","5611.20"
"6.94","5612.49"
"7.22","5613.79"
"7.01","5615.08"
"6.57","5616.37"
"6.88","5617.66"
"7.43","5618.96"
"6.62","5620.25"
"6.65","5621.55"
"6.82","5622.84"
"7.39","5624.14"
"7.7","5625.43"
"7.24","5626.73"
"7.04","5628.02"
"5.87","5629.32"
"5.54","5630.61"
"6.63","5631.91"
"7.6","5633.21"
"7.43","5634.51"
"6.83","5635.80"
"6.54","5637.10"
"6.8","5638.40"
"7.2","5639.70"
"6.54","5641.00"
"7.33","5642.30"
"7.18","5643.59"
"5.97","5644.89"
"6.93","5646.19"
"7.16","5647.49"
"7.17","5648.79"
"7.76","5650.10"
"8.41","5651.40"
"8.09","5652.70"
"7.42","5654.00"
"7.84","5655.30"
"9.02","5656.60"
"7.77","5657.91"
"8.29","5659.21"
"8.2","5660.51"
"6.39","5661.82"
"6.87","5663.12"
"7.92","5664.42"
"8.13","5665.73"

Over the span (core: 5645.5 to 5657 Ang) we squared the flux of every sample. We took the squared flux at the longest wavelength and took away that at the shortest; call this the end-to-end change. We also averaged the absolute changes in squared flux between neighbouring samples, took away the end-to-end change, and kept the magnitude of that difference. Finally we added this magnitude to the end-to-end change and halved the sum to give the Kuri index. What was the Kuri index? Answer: 29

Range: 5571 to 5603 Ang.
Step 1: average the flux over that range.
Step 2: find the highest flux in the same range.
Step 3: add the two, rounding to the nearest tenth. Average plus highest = 16.1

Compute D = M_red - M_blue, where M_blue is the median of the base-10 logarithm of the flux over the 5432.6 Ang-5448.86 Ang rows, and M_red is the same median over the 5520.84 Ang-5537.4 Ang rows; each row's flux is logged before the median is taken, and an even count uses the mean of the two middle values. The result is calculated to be -0.14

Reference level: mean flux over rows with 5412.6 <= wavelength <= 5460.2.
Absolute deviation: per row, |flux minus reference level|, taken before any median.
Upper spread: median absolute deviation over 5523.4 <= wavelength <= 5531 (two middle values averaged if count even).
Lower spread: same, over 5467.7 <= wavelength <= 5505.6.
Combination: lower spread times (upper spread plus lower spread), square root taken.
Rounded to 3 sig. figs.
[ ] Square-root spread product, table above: 1.49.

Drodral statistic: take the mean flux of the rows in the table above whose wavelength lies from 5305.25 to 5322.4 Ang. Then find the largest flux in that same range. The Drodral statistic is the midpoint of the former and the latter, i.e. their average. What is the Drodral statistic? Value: 7.62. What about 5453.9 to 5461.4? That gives 6.01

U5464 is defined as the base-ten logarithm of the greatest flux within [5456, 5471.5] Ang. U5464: 0.86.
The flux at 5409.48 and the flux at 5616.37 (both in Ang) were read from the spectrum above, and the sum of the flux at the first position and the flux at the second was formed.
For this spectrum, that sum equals 14.8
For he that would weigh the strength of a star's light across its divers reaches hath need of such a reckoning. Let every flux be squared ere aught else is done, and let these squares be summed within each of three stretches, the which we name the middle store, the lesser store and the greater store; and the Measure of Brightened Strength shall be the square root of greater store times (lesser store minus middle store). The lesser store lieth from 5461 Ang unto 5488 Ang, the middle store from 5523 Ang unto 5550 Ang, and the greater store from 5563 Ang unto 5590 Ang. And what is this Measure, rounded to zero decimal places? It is 541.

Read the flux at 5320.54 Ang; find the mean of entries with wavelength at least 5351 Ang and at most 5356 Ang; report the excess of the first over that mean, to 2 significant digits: -1.1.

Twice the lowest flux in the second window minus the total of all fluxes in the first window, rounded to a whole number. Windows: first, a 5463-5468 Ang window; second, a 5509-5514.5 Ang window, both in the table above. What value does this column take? -17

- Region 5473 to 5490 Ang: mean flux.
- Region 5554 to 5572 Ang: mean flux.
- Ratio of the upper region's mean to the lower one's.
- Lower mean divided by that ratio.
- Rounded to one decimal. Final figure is 7.8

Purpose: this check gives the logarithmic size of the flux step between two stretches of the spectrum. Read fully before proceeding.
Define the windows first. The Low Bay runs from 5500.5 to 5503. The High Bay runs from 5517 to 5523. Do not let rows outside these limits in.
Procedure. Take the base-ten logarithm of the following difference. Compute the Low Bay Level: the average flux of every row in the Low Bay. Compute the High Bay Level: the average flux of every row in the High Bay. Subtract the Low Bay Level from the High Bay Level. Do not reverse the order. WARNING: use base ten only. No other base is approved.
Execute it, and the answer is -0.5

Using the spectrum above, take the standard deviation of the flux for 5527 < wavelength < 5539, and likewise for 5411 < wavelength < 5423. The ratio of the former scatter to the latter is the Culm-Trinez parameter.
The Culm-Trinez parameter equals 1.2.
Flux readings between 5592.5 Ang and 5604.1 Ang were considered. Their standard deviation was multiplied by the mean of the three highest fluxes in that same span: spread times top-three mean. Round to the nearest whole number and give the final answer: 8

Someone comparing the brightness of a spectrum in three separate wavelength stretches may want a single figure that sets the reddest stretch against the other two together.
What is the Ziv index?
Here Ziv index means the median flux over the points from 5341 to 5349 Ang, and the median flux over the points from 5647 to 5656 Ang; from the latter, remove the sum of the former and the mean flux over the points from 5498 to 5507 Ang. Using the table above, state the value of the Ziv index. -6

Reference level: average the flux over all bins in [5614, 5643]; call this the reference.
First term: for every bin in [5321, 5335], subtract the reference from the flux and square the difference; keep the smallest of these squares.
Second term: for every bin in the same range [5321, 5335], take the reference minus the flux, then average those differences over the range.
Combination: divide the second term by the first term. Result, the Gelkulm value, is -7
